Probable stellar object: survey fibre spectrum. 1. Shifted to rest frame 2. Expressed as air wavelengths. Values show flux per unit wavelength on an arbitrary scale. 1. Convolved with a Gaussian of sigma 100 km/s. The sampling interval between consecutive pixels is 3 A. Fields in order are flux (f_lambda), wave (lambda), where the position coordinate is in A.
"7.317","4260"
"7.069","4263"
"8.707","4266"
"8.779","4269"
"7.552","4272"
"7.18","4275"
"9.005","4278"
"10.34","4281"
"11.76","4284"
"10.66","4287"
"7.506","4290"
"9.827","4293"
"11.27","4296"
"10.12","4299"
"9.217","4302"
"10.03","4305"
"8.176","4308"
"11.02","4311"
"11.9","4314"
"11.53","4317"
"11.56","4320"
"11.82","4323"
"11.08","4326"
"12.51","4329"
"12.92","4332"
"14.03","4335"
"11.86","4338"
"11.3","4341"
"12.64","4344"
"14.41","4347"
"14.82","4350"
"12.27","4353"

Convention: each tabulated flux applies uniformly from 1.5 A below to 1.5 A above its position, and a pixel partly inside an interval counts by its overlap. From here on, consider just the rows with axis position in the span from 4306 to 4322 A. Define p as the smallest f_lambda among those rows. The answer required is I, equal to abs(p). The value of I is 8.2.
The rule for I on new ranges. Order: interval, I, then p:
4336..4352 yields 11.3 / 11.3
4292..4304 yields 9.2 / 9.217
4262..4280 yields 7.1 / 7.069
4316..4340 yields 11.1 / 11.08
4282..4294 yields 7.5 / 7.506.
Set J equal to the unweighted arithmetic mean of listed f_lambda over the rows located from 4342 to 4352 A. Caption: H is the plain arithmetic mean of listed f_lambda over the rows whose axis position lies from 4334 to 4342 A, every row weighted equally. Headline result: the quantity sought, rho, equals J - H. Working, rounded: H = 12.4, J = 14.0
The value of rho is 1.6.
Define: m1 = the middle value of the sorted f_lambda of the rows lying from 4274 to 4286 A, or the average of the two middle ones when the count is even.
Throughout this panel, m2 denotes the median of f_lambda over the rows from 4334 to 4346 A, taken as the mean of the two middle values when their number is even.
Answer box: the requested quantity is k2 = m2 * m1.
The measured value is 118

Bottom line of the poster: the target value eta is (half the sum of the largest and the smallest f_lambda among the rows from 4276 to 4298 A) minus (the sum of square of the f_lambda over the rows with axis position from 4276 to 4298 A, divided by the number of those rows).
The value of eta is -93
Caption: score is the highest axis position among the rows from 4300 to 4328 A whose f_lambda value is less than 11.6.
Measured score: 4326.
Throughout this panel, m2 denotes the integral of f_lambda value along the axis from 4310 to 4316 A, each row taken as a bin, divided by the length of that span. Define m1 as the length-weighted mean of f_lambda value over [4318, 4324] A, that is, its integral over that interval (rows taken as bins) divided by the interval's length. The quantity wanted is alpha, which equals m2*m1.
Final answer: 134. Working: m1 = 12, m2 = 11.50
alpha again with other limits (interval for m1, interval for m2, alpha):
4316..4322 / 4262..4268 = 93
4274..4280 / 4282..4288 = 93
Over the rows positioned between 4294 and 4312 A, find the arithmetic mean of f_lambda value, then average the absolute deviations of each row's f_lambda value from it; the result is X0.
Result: 0.9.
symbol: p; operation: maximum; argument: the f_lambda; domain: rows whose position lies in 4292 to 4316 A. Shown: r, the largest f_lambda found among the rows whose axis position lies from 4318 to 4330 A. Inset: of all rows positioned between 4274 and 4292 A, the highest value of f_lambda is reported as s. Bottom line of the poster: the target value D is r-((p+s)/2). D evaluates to 0.7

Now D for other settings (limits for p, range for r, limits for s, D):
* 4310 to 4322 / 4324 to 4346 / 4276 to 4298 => 2.2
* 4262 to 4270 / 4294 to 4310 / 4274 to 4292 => 1.0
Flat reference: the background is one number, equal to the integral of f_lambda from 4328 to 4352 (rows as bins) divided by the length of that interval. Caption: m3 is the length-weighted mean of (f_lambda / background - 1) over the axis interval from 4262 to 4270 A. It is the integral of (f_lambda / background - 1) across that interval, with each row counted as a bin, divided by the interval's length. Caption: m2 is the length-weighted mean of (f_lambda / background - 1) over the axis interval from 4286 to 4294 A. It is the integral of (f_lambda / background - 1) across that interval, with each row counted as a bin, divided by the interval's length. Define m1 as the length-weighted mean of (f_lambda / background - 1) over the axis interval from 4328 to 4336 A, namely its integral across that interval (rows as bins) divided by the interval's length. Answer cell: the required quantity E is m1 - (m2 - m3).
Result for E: -0.07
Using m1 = 0.01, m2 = -0.29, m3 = -0.4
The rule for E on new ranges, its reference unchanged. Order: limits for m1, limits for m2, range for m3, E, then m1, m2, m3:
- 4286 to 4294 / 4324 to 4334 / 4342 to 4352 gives -0.18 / -0.29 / -0.06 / 0.1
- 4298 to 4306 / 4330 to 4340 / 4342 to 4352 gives -0.18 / -0.25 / -0.02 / 0.1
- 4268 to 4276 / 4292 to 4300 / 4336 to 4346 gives -0.27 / -0.40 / -0.20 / -0.1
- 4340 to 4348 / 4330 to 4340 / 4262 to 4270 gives -0.38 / -0.02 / -0.02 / -0.4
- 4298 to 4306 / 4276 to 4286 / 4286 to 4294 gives -0.33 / -0.25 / -0.22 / -0.3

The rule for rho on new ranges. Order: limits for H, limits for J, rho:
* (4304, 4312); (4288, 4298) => -0.2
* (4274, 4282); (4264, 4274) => -0.5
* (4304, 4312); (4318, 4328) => 1.7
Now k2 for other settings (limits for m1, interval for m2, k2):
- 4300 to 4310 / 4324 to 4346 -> 115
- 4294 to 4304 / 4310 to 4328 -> 117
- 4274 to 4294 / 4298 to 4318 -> 99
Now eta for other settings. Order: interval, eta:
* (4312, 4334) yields -130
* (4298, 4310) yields -80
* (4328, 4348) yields -152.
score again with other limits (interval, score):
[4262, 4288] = 4287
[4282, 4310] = 4308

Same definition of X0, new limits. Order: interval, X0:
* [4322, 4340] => 0.8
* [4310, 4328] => 0.3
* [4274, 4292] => 1.5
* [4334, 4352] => 1.2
